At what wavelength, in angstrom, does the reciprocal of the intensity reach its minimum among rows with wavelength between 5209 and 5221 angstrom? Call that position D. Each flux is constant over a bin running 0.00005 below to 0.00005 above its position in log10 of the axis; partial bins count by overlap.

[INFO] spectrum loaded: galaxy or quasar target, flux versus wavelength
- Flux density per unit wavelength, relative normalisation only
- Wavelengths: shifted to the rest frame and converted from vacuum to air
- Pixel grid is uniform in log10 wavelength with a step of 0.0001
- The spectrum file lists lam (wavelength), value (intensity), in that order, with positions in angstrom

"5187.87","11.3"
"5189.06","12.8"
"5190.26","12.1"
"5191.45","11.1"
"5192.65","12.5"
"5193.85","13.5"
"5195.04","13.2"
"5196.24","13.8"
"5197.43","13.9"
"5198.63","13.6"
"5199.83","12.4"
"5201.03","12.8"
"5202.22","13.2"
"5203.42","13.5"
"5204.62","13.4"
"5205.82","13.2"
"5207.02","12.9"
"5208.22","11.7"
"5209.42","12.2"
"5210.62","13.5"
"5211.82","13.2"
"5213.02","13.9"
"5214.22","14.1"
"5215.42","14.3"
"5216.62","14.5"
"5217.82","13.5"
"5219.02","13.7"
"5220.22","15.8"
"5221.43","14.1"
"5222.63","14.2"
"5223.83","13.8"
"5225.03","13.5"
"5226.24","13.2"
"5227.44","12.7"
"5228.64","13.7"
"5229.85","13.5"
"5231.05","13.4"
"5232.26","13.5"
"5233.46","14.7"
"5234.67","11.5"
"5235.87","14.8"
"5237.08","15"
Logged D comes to 5220.22 angstrom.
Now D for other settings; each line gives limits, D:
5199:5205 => 5203.42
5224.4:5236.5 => 5235.87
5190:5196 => 5193.85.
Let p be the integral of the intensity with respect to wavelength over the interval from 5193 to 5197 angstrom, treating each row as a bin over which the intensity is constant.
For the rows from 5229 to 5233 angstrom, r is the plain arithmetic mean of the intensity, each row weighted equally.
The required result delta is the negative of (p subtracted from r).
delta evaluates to 40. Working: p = 54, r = 13.5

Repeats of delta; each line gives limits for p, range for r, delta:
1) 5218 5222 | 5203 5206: 44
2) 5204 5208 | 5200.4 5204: 39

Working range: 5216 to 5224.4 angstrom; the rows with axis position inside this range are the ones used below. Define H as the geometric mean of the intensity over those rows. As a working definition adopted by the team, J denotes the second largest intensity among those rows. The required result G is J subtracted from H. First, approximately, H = 14.2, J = 14.5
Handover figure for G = -0.3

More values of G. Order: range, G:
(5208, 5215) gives -0.8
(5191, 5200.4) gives -0.8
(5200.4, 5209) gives -0.5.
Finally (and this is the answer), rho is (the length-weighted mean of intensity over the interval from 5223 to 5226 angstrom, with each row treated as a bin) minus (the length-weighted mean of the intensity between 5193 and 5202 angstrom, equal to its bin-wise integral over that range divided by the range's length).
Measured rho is 0.34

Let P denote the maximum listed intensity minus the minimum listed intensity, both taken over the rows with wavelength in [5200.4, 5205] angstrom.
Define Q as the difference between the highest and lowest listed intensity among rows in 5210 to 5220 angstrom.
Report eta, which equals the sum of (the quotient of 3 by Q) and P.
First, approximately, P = 0.7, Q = 1.3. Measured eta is 3.0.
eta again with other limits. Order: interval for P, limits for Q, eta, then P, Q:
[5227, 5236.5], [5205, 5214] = 4.7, 3.3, 2.2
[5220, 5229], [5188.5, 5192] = 4.9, 3.1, 1.7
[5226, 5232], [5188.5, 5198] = 2.1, 1.0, 2.8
